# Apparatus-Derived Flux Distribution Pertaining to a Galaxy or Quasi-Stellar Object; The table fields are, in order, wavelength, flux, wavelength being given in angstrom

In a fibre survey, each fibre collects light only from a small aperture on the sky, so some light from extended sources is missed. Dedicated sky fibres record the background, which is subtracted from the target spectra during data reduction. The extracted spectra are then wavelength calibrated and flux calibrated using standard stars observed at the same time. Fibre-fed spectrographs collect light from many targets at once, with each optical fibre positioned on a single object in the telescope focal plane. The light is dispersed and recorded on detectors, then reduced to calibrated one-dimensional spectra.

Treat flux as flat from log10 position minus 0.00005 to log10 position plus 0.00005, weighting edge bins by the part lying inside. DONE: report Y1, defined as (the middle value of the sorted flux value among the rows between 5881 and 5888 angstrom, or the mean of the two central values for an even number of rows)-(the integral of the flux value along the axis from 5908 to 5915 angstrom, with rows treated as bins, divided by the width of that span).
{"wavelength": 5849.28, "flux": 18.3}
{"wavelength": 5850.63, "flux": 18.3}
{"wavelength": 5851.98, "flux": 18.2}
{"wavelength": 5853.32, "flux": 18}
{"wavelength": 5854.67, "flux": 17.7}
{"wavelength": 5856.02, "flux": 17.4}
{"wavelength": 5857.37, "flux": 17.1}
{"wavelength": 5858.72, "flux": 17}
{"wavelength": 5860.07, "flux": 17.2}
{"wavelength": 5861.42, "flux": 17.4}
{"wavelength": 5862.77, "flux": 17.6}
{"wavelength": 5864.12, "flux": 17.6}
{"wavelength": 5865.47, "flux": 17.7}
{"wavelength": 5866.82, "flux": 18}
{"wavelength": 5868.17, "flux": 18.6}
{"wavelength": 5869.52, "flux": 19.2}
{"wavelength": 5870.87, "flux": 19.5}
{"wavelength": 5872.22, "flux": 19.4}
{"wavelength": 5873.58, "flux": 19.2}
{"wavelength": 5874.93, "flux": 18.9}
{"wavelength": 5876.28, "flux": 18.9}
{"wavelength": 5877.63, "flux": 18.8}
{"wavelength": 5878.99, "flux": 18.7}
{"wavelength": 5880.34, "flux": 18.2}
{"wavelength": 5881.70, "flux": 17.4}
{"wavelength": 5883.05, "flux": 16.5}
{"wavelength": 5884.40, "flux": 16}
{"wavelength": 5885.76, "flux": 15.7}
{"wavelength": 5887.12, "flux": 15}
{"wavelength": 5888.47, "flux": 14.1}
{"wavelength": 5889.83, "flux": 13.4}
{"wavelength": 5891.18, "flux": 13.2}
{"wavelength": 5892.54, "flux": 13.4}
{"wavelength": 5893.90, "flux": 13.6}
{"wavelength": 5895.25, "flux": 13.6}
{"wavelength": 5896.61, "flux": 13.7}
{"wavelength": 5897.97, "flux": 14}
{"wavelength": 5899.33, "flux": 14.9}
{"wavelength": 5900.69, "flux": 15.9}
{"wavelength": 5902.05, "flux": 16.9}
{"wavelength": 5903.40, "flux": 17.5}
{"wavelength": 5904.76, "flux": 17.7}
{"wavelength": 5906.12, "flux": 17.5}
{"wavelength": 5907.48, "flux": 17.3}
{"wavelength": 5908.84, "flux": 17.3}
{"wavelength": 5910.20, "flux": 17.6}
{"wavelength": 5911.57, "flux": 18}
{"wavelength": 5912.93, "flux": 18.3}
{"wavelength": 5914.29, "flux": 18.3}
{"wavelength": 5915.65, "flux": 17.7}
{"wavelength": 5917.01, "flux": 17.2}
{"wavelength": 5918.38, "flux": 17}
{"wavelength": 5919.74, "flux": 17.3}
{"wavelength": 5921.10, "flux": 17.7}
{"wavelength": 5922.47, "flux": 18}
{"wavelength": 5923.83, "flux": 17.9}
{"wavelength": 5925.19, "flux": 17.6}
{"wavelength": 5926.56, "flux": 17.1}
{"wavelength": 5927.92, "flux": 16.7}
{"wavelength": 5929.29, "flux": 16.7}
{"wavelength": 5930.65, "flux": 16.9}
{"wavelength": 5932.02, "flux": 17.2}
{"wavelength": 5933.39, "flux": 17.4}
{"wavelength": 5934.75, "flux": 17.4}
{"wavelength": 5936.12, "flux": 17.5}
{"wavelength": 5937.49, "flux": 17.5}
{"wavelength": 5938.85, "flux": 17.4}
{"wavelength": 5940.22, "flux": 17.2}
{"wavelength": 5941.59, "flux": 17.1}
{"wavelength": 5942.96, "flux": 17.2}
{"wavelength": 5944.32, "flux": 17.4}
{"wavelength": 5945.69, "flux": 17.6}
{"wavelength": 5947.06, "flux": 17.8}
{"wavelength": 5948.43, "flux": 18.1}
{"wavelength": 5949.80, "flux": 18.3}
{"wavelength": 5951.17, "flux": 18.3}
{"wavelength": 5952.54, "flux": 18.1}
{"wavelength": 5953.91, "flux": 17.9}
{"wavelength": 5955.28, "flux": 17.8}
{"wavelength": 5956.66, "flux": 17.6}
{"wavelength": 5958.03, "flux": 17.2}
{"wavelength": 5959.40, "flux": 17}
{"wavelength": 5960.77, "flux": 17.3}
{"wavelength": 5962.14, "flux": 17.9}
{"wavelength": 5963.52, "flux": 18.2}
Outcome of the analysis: -1.9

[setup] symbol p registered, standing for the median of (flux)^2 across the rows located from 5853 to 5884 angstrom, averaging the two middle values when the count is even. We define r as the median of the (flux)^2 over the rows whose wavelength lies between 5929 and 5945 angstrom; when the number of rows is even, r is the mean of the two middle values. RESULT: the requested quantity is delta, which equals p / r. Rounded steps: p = 324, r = 299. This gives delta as 1.08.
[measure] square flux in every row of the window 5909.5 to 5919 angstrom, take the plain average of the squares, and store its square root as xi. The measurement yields 17.7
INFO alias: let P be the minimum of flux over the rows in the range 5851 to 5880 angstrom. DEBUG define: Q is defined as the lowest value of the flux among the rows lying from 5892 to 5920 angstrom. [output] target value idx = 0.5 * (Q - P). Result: -1.8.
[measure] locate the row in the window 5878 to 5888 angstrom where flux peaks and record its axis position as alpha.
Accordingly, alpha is 5878.99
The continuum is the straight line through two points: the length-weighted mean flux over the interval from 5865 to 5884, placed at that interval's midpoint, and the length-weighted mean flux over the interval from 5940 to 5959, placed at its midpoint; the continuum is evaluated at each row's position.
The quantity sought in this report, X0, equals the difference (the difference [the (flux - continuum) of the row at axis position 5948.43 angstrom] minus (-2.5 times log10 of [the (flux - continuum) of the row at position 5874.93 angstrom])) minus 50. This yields -50.5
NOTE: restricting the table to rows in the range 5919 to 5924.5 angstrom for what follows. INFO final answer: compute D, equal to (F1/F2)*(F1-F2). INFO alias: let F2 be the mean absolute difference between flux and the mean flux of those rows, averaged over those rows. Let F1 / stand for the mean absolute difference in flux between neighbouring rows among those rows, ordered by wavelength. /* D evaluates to 0.049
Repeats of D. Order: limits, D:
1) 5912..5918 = -0.050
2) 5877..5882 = -0.008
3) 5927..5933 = -0.008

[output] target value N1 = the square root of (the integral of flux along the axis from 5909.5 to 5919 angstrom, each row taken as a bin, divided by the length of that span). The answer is 4.21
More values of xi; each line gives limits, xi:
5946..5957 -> 18.0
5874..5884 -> 18.2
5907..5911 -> 17.4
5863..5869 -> 18.0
